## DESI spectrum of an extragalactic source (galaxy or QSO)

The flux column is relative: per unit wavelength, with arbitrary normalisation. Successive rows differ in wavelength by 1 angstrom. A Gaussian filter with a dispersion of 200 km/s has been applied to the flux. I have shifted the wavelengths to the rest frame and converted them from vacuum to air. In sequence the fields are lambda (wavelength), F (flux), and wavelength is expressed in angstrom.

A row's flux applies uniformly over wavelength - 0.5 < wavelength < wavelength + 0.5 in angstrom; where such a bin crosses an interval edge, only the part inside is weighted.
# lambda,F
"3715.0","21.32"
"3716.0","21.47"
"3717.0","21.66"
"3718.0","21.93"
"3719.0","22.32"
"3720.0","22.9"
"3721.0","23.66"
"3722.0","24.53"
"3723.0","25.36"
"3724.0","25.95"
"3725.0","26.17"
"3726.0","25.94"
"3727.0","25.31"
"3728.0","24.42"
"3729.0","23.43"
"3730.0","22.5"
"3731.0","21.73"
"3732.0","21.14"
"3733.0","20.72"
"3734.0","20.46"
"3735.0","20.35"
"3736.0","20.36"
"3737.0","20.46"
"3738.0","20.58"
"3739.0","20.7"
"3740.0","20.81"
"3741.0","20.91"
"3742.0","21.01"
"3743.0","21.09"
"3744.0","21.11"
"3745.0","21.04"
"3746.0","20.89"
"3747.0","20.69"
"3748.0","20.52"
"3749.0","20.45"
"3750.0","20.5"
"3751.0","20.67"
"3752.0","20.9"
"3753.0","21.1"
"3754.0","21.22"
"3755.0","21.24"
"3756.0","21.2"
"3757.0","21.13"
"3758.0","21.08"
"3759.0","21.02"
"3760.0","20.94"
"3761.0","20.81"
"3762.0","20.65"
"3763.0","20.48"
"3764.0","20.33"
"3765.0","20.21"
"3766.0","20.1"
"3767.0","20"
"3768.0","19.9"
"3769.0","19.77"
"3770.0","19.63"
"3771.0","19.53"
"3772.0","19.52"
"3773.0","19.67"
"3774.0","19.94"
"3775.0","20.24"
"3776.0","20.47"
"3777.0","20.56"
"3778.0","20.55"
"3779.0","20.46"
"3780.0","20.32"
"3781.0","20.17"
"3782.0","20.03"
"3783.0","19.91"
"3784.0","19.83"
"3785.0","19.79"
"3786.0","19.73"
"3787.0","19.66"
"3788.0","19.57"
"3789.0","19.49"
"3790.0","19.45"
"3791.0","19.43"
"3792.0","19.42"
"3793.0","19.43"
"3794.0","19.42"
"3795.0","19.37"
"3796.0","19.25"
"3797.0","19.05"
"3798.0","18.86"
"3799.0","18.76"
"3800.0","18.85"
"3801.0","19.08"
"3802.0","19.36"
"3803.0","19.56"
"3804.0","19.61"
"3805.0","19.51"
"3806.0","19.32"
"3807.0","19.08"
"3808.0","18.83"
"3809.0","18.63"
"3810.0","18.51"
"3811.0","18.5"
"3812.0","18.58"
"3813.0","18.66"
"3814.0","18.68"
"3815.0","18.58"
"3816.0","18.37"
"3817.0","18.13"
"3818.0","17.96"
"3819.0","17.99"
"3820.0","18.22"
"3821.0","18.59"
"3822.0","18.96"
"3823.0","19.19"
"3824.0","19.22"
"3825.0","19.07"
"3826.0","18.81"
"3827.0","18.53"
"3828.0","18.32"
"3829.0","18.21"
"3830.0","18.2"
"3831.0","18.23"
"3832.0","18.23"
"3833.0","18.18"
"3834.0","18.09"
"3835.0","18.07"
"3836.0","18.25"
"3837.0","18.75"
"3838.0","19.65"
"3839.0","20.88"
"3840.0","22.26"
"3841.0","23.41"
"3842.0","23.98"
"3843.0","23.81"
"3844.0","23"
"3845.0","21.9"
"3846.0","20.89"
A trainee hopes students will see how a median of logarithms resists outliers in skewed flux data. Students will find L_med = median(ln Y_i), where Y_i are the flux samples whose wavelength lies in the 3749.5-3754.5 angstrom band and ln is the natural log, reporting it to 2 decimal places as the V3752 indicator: 3.04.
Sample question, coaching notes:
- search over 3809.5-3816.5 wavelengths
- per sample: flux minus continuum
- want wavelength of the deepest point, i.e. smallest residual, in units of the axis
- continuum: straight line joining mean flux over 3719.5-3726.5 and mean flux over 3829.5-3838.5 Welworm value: 3810.0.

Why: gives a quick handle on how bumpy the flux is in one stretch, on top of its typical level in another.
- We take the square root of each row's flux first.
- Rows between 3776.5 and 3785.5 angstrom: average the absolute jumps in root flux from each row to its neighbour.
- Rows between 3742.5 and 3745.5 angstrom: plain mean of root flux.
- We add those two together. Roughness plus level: 4.60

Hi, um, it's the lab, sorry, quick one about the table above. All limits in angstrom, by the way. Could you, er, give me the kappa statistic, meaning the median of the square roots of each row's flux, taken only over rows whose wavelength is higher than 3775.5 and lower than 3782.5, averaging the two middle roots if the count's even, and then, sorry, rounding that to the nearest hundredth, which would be 4.52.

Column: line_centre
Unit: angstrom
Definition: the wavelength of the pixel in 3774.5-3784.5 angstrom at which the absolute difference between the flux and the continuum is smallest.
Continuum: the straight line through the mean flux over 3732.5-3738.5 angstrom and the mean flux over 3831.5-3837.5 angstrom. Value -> 3784.0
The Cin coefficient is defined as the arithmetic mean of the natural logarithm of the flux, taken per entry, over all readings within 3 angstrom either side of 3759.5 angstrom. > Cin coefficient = 3.04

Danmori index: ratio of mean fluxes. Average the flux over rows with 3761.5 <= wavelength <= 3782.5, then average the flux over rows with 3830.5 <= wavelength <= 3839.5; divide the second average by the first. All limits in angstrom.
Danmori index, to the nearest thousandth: 0.930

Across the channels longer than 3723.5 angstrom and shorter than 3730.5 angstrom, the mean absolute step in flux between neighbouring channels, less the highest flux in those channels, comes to -25.5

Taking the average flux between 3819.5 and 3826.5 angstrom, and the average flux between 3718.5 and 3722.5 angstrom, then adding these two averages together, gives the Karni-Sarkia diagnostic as 42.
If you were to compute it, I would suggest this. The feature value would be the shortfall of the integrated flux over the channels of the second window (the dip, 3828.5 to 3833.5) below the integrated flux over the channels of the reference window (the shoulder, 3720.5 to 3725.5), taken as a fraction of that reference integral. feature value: 0.275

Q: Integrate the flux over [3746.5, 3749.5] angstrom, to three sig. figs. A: 61.7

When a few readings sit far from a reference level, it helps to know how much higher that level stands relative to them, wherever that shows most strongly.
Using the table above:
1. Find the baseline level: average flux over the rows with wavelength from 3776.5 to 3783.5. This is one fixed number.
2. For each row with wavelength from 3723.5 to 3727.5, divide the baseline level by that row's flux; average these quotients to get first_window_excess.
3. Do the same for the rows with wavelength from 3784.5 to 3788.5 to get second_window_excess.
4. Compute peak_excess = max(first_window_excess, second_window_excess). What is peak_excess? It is 1.03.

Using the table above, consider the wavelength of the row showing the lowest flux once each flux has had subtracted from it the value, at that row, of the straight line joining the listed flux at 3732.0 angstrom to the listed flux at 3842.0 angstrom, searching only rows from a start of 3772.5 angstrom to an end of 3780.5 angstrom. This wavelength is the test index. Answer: 3773.0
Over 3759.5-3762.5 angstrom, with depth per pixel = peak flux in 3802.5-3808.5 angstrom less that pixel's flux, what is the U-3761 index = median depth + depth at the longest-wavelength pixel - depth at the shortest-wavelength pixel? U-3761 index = -0.9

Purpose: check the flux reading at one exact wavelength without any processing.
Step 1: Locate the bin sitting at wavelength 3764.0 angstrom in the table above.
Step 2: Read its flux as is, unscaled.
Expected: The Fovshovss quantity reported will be 20.33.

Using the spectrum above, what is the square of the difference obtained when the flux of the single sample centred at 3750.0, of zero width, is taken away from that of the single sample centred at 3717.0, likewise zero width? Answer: 1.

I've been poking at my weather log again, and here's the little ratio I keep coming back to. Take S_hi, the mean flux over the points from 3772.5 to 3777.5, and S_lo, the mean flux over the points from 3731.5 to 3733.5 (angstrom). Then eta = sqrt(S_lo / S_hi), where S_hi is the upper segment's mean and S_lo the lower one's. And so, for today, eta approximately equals 1.02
